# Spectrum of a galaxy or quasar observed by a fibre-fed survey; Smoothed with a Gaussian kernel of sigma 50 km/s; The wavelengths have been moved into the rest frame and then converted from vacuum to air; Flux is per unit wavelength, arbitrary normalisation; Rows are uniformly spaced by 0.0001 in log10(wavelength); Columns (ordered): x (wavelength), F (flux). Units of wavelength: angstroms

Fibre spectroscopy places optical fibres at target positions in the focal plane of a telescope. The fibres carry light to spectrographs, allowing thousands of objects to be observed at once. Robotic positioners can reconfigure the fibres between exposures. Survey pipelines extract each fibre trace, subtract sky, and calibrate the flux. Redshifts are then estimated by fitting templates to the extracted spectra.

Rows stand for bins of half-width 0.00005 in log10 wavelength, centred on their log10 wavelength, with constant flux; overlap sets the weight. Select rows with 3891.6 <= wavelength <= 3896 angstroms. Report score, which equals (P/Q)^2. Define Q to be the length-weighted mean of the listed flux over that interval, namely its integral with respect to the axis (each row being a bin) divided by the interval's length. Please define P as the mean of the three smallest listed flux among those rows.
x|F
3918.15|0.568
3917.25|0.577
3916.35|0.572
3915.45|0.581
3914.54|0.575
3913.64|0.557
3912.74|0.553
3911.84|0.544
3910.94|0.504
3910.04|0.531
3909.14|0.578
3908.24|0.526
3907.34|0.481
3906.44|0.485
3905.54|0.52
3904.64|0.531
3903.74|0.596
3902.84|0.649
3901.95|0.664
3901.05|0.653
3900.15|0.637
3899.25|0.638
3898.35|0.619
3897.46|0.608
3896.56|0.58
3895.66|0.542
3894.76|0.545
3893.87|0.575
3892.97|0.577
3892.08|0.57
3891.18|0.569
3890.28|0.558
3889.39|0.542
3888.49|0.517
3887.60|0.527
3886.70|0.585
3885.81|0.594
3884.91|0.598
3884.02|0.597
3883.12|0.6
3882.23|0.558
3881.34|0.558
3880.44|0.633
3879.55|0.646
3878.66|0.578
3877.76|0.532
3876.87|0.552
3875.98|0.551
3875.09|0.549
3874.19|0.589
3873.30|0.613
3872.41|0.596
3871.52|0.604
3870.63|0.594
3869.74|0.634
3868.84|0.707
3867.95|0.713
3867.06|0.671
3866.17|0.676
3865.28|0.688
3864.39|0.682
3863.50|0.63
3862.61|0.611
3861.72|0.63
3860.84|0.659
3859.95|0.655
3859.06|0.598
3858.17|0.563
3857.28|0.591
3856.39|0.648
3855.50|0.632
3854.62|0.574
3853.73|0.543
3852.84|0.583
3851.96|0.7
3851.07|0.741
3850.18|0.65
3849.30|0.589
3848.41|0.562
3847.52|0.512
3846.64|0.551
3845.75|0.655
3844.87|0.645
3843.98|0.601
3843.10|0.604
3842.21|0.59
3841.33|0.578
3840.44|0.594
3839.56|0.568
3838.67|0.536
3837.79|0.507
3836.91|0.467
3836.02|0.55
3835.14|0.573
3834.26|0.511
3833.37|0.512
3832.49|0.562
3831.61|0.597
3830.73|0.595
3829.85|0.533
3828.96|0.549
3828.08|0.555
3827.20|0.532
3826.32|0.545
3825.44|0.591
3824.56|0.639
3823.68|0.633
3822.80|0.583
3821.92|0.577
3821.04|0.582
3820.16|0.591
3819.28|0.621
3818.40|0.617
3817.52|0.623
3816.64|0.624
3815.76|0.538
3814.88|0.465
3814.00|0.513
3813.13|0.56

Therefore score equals 0.964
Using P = 0.552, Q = 0.56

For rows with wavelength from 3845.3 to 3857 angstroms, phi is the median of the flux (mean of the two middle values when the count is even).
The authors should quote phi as 0.589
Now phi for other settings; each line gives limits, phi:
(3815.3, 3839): 0.573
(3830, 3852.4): 0.578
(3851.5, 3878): 0.612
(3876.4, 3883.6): 0.568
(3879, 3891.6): 0.577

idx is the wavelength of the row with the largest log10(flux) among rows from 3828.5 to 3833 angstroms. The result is 3831.61 angstroms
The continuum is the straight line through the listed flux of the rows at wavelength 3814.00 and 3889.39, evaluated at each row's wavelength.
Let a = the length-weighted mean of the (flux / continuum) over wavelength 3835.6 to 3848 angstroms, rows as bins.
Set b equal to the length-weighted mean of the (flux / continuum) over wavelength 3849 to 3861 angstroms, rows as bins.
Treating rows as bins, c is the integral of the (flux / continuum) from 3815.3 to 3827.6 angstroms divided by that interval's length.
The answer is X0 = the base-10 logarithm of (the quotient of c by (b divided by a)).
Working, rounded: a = 1.09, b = 1.18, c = 1.15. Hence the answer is 0.024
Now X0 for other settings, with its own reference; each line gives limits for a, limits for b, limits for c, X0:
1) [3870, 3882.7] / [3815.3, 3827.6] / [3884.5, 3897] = -0.008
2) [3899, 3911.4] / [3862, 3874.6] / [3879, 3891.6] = -0.035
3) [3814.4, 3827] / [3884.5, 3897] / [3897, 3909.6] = 0.069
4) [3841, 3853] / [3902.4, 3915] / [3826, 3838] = 0.089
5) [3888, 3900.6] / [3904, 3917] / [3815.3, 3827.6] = 0.094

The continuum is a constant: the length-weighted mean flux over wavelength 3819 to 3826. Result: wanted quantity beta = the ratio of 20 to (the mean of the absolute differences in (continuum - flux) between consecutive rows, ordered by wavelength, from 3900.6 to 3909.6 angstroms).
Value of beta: 619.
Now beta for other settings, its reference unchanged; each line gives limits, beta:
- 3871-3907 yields 930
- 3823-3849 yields 626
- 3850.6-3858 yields 389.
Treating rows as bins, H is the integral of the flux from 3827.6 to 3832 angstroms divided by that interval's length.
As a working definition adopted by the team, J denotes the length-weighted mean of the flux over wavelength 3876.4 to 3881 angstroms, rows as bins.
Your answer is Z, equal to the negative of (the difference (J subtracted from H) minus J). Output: 0.61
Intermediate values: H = 0.565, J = 0.59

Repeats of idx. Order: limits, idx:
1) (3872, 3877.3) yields 3873.30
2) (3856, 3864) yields 3860.84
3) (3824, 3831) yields 3824.56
